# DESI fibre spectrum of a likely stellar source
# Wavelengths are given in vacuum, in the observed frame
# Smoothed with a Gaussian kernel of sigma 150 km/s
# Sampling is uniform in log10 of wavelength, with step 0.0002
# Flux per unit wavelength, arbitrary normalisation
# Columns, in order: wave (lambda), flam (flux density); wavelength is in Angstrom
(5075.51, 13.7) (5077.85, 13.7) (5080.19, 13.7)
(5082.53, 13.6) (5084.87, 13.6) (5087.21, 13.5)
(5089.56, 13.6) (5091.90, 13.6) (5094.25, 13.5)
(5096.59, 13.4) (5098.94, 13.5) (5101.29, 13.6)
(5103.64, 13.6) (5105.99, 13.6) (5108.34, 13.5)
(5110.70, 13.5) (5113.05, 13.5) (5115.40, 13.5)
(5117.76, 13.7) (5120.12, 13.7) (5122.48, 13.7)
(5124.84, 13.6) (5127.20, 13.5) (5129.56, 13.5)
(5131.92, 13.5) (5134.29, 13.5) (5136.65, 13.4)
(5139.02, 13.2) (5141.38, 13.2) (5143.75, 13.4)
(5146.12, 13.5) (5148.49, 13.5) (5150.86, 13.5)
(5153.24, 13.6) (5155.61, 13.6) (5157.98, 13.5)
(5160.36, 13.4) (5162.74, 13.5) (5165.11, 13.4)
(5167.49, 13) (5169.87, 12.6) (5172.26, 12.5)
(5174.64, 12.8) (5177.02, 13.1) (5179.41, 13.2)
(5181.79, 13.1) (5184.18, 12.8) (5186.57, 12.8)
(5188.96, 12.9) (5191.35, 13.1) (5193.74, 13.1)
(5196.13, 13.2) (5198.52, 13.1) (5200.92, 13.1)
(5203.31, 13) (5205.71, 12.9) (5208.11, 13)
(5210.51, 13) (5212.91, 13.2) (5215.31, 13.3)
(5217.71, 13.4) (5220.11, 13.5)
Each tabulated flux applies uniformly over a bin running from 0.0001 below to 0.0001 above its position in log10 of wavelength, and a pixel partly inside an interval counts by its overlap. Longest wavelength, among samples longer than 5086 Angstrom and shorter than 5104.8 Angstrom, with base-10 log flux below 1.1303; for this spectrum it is 5096.59 Angstrom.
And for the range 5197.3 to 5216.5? 5215.31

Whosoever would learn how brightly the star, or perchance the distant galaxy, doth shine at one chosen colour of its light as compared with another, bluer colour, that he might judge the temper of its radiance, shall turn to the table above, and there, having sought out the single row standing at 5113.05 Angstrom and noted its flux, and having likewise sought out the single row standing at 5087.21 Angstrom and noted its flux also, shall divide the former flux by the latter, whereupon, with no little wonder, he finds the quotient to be 1.00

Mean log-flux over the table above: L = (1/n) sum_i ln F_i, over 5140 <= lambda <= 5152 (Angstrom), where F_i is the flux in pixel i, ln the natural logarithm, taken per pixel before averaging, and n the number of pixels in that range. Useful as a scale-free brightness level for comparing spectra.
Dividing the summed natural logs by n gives 2.60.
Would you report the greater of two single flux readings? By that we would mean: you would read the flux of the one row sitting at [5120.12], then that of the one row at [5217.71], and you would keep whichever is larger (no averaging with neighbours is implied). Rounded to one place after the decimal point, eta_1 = 13.7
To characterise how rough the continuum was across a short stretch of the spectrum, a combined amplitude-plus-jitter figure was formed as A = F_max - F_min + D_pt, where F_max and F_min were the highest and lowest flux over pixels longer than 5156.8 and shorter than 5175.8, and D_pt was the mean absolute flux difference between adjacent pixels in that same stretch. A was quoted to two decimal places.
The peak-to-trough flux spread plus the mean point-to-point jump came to 1.21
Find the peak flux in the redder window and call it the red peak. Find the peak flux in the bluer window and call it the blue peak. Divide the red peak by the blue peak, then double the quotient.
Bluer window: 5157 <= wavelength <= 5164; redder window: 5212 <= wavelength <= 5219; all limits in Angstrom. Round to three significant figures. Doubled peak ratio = 1.99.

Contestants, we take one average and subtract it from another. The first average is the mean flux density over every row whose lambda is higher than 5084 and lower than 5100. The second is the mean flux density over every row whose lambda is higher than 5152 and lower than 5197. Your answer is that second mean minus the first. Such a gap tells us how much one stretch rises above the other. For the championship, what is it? -0.41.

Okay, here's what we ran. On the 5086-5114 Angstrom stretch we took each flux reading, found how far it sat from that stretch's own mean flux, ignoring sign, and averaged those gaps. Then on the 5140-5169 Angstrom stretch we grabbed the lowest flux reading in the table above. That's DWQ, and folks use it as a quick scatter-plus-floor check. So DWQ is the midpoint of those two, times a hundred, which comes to 653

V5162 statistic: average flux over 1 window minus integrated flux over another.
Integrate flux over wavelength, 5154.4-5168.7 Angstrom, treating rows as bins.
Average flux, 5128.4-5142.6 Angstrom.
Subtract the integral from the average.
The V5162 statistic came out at -178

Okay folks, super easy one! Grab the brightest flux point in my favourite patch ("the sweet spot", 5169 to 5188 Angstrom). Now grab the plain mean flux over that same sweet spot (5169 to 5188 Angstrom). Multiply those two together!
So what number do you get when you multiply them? 170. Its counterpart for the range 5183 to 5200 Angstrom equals 172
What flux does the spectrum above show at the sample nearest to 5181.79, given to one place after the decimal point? 13.1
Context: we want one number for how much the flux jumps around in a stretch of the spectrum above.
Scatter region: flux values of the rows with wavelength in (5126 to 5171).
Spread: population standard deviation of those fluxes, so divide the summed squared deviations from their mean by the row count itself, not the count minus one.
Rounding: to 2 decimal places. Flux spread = 0.23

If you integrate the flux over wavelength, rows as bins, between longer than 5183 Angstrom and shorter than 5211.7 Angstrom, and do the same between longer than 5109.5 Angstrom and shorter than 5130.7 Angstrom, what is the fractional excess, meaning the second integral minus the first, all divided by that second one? -0.30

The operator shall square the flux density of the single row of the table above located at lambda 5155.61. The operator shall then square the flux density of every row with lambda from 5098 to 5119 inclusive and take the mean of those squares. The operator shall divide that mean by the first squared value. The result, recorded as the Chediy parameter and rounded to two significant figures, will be 0.99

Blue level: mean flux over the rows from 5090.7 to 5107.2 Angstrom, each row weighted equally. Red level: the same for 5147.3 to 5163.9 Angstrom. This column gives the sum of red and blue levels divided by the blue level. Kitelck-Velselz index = 2.00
